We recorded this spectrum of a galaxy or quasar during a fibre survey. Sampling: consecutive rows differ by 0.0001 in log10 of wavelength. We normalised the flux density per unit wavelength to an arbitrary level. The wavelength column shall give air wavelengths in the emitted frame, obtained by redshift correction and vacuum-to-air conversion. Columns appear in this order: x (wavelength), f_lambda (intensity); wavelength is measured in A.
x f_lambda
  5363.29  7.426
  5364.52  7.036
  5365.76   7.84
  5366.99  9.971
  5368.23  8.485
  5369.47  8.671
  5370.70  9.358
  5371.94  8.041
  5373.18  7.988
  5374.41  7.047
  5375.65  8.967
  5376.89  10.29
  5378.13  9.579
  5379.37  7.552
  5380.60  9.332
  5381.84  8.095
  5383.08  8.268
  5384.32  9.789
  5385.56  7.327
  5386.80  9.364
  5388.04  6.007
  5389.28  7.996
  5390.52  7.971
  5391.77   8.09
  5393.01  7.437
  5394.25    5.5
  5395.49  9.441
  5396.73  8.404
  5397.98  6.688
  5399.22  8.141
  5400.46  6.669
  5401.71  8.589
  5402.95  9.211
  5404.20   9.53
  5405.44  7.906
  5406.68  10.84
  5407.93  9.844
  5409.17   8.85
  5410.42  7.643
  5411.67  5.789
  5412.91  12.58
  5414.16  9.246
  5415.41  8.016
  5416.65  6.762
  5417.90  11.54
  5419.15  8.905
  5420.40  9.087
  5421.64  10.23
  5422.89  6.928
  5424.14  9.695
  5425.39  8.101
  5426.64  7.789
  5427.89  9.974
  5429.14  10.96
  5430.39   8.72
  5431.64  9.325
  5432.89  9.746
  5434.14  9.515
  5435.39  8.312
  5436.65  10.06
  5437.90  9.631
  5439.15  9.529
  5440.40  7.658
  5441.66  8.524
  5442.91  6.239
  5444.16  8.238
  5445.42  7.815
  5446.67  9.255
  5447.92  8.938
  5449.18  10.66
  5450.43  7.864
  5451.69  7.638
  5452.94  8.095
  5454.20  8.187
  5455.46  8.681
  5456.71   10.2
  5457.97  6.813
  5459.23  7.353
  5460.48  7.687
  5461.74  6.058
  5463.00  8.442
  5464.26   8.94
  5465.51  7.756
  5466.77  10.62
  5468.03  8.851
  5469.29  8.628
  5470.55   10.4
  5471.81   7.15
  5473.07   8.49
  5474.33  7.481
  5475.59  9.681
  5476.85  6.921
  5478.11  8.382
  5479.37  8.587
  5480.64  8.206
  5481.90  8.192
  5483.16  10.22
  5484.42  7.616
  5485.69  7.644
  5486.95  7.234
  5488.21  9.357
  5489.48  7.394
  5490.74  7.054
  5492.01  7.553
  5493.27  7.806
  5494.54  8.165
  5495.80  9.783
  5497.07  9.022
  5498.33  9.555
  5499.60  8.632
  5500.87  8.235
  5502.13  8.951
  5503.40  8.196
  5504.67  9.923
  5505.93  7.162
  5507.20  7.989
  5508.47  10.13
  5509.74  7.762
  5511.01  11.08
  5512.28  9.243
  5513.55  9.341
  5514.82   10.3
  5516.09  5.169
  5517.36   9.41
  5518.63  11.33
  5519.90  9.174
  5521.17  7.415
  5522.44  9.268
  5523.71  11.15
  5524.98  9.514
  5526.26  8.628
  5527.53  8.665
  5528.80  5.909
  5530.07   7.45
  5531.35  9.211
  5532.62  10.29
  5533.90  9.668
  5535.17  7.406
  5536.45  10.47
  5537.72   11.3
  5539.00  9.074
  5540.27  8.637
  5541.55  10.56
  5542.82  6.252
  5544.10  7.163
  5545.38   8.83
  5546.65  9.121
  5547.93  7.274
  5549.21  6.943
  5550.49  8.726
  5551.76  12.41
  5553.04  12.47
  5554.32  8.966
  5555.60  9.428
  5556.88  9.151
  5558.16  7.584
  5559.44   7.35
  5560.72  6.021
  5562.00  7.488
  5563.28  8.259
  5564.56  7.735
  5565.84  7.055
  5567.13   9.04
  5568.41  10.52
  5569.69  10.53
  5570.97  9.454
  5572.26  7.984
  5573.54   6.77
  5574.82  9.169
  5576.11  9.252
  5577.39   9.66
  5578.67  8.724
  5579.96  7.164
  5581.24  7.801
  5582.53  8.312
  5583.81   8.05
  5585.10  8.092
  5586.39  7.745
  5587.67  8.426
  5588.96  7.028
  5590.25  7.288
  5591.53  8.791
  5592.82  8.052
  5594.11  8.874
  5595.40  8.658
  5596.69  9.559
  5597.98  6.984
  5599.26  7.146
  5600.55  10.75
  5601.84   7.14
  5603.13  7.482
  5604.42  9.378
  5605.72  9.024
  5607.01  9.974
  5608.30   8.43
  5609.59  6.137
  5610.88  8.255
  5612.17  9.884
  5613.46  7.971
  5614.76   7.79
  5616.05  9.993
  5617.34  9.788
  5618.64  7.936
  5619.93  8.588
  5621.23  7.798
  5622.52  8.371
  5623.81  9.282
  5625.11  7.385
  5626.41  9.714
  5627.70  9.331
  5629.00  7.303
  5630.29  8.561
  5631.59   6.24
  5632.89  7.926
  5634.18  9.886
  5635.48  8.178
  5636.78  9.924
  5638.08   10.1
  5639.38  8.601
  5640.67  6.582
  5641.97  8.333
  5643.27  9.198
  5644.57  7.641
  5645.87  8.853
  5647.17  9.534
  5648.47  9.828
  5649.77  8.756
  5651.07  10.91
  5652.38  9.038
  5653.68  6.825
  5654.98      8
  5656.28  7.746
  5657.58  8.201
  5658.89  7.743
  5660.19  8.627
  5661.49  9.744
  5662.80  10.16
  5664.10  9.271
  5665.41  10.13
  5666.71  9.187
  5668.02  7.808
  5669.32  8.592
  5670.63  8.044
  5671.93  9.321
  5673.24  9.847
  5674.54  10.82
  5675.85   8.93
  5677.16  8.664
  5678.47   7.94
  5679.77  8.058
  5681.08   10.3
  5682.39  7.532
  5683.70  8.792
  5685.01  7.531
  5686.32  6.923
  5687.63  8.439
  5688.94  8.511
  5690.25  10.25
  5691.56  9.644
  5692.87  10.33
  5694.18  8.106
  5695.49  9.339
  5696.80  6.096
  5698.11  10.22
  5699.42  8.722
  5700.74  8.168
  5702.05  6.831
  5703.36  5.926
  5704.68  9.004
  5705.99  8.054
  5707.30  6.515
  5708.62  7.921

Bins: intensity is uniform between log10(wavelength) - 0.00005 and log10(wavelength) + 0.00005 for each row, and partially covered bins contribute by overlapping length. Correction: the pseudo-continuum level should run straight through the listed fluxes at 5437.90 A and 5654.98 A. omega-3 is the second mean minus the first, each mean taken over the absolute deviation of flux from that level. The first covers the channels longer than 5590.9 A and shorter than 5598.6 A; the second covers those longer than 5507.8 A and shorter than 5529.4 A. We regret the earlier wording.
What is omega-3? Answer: 0.6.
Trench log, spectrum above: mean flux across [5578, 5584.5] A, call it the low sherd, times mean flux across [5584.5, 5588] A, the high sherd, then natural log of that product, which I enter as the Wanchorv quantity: 4.17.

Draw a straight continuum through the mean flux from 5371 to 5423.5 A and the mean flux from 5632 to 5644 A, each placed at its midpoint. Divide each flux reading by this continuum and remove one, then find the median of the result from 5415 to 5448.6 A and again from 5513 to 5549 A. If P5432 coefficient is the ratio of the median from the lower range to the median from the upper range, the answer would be 0.8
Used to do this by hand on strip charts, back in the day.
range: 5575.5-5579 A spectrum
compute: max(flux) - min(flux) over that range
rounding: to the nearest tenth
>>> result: 0.9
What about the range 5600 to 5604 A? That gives 3.6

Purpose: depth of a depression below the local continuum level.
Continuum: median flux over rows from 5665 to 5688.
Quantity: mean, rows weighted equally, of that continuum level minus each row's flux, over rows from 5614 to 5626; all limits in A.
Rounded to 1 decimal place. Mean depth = 0.1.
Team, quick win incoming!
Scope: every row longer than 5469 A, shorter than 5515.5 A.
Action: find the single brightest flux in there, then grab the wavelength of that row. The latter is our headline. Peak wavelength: 5511.01 A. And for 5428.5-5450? 5429.14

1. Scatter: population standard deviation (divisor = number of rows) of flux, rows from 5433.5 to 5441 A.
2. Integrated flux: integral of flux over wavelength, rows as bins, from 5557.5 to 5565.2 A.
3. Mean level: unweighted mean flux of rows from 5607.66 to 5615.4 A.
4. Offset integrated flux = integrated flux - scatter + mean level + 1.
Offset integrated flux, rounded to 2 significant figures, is 65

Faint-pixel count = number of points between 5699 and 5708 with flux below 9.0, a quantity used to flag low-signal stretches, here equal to 6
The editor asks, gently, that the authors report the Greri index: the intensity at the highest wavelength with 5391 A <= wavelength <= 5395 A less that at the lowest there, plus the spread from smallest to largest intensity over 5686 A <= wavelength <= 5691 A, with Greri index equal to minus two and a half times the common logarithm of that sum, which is 0.3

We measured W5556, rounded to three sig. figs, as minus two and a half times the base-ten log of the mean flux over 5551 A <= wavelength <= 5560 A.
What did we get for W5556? -2.46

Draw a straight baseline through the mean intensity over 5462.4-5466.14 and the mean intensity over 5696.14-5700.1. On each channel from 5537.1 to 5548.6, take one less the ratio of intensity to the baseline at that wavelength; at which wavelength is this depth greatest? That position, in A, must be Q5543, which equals 5542.82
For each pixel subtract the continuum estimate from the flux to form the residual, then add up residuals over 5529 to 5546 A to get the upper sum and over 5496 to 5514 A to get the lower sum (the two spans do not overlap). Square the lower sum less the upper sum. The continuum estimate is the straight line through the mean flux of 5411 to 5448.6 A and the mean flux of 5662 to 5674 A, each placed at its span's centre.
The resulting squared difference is 0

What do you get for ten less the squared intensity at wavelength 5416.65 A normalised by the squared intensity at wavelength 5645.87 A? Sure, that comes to 9.42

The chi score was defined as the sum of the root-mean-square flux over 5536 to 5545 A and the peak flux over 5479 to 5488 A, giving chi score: 19.4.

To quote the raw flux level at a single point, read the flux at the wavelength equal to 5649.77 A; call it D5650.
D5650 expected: 8.756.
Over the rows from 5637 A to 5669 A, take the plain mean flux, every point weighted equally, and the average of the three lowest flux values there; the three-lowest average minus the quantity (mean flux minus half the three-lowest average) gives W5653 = 1.7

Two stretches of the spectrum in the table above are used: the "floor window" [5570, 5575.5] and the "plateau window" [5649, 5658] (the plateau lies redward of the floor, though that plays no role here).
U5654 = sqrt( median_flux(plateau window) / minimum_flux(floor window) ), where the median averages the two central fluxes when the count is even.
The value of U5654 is 1.10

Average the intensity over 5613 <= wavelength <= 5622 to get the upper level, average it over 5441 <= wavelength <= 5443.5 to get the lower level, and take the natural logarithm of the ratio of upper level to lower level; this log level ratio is 0.15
